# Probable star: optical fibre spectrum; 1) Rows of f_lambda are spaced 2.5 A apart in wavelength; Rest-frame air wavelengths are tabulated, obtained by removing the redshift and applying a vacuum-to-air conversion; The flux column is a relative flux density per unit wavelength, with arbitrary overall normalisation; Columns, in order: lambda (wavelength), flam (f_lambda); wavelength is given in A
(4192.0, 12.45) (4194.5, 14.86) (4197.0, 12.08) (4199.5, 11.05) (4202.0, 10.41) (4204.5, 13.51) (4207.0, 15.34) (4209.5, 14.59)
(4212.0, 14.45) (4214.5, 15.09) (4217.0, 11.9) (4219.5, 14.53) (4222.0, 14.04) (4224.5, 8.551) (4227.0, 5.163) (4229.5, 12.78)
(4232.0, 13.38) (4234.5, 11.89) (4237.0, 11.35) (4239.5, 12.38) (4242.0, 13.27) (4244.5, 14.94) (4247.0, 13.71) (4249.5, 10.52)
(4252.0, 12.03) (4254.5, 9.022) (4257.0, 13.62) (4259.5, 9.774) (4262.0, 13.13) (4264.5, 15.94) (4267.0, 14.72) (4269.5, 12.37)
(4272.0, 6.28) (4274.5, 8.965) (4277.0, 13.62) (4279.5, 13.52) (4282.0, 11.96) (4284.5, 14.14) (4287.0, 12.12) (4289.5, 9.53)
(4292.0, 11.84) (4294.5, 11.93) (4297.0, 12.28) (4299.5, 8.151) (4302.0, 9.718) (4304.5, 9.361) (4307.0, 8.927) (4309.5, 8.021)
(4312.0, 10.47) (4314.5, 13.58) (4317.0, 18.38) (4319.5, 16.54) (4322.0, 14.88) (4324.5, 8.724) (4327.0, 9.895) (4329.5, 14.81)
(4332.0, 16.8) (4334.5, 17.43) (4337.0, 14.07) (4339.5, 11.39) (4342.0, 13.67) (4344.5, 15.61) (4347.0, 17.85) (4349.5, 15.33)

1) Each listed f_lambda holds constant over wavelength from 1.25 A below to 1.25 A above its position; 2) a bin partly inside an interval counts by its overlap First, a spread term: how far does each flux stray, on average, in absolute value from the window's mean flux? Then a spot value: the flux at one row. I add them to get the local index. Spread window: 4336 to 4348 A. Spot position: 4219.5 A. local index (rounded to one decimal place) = 16.3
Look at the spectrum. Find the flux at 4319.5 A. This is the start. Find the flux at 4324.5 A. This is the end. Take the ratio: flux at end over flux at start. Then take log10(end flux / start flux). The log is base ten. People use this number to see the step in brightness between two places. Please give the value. -0.28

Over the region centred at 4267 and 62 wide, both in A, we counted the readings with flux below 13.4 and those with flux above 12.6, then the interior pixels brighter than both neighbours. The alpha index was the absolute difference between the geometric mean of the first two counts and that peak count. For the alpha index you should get 7.0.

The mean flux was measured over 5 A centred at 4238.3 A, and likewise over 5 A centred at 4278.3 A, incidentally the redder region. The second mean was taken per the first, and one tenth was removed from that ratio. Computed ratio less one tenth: 1.04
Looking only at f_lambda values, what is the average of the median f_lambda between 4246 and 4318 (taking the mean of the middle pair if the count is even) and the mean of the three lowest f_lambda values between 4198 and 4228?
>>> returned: 10.00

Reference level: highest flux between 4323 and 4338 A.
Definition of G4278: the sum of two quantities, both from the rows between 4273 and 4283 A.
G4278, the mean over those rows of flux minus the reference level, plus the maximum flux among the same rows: 8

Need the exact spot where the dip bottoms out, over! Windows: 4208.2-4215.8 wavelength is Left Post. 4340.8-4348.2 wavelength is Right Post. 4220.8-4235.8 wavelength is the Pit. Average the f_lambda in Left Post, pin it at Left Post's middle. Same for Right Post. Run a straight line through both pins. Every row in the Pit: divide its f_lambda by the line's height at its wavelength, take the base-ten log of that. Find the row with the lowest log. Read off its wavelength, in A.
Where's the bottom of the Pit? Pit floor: 4227.0 A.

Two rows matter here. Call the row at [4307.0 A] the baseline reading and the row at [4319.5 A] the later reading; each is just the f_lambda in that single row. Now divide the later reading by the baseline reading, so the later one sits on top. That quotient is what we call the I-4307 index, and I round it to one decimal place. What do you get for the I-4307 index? 1.9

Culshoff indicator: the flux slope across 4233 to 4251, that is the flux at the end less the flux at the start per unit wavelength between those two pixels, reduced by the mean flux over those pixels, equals -12.7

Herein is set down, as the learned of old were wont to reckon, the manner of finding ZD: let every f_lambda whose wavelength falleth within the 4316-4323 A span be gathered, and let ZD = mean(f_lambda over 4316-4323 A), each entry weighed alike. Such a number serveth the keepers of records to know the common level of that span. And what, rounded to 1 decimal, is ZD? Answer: 16.6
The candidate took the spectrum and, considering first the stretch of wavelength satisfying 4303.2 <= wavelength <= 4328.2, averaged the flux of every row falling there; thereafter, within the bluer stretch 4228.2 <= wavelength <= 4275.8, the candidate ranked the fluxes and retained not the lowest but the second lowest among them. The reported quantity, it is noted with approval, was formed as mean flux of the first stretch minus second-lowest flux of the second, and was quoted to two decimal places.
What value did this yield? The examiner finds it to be 2.91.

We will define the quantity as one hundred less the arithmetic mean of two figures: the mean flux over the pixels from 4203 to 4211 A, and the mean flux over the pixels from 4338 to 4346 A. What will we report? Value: 86.0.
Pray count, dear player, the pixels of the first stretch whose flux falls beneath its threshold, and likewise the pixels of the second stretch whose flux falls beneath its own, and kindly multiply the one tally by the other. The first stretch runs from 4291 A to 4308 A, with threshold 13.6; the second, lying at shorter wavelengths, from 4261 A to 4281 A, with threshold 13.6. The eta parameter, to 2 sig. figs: 35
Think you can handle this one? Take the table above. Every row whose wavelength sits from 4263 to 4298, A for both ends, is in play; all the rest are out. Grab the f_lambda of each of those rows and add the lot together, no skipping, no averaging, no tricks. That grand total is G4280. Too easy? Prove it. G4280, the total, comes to 169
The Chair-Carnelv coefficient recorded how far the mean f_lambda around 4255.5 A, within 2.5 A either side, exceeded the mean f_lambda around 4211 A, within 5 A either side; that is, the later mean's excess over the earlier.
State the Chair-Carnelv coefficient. -3.5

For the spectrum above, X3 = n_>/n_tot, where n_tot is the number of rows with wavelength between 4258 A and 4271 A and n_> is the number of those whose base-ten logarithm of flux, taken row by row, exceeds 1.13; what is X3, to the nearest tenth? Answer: 0.4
